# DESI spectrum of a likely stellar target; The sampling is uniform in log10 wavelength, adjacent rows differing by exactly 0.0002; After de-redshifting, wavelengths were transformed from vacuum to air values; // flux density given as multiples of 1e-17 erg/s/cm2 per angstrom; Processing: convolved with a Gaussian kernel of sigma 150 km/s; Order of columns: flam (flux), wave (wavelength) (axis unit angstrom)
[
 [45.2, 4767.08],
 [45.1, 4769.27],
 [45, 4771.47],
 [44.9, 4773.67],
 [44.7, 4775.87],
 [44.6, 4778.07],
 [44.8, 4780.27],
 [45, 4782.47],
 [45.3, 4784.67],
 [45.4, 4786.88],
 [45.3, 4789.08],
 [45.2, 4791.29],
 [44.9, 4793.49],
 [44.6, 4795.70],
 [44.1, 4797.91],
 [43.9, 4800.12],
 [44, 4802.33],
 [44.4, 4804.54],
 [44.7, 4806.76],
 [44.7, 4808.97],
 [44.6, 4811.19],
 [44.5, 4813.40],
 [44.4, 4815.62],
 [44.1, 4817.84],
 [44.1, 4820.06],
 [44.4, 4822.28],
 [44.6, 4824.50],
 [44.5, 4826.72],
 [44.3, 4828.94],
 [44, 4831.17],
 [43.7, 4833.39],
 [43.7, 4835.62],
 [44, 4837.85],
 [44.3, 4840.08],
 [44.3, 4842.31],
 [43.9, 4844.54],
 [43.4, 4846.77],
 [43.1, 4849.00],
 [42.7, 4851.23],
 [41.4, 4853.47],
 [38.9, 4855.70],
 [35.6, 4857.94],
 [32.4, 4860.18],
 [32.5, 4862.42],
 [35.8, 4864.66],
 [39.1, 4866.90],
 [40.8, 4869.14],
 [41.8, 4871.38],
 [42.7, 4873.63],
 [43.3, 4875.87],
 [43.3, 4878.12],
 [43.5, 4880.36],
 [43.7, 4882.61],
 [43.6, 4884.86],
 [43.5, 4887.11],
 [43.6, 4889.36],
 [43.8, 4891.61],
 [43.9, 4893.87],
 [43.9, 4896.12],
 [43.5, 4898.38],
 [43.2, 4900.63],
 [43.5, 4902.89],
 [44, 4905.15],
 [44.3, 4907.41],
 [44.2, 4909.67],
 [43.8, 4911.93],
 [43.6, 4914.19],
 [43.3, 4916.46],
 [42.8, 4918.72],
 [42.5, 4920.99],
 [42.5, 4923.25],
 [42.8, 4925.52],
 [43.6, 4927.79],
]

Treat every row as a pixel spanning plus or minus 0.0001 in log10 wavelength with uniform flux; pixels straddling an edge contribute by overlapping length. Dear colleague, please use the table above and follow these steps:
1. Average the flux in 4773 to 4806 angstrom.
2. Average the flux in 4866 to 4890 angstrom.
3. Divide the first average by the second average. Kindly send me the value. 1.05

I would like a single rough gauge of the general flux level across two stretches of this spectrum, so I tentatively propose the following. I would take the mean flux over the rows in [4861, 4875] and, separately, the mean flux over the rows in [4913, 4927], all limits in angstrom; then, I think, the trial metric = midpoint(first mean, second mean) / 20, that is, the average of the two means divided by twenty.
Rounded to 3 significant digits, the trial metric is 2.04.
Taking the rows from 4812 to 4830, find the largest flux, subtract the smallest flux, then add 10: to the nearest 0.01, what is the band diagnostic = 10.50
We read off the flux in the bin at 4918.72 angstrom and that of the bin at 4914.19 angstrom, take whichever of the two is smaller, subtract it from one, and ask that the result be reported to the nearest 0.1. -41.8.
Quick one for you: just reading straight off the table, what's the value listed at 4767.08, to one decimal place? 45.2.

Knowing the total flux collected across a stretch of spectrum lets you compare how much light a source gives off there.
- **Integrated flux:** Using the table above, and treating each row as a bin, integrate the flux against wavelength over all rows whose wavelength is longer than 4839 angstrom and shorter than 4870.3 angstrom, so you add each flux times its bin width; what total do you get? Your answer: 1248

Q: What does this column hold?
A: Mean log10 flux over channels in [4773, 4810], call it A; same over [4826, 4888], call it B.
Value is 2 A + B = 4.92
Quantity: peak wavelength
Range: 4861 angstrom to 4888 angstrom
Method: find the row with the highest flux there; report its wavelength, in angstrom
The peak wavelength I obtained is 4882.61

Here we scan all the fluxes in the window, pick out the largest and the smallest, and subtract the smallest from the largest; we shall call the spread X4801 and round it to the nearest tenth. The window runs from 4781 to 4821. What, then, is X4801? 1.5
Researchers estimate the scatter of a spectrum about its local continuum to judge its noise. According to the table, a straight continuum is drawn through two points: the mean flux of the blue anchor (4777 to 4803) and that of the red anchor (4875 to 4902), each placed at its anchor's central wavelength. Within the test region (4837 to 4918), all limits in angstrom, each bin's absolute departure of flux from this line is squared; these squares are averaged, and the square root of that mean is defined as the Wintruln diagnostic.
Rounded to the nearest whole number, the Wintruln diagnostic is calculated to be 4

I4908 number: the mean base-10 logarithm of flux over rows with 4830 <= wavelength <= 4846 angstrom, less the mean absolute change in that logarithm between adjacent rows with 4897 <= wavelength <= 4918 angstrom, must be 1.640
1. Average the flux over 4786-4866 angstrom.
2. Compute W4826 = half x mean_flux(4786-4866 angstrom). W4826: 21.4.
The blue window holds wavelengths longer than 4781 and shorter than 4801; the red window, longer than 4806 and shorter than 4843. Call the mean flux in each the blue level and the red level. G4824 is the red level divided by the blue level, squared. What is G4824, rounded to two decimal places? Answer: 0.97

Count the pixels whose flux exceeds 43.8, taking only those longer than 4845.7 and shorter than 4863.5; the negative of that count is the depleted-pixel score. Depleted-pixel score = 0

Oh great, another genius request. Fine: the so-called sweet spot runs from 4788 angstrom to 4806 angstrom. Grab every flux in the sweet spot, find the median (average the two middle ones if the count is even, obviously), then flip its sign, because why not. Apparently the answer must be -44.5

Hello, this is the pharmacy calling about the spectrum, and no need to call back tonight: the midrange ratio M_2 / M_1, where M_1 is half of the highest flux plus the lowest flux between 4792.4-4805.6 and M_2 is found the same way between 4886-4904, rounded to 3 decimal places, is 0.981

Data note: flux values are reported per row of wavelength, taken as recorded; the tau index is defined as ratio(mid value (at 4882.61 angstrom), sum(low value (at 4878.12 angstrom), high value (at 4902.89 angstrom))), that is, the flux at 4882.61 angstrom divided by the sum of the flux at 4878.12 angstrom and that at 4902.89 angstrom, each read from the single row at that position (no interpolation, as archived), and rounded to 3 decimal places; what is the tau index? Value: 0.503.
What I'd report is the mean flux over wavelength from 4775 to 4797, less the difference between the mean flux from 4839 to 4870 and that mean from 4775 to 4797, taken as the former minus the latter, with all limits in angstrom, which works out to 50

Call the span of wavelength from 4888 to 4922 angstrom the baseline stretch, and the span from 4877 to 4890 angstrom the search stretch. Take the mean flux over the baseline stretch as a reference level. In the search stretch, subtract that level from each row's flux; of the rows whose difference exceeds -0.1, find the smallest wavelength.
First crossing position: 4880.36 angstrom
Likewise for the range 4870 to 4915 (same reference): 4880.36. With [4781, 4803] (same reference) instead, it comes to 4782.47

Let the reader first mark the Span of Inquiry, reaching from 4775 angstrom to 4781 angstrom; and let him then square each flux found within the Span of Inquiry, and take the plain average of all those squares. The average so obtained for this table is 1998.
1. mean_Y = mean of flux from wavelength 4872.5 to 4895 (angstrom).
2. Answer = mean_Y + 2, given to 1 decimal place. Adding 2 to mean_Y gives 45.5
